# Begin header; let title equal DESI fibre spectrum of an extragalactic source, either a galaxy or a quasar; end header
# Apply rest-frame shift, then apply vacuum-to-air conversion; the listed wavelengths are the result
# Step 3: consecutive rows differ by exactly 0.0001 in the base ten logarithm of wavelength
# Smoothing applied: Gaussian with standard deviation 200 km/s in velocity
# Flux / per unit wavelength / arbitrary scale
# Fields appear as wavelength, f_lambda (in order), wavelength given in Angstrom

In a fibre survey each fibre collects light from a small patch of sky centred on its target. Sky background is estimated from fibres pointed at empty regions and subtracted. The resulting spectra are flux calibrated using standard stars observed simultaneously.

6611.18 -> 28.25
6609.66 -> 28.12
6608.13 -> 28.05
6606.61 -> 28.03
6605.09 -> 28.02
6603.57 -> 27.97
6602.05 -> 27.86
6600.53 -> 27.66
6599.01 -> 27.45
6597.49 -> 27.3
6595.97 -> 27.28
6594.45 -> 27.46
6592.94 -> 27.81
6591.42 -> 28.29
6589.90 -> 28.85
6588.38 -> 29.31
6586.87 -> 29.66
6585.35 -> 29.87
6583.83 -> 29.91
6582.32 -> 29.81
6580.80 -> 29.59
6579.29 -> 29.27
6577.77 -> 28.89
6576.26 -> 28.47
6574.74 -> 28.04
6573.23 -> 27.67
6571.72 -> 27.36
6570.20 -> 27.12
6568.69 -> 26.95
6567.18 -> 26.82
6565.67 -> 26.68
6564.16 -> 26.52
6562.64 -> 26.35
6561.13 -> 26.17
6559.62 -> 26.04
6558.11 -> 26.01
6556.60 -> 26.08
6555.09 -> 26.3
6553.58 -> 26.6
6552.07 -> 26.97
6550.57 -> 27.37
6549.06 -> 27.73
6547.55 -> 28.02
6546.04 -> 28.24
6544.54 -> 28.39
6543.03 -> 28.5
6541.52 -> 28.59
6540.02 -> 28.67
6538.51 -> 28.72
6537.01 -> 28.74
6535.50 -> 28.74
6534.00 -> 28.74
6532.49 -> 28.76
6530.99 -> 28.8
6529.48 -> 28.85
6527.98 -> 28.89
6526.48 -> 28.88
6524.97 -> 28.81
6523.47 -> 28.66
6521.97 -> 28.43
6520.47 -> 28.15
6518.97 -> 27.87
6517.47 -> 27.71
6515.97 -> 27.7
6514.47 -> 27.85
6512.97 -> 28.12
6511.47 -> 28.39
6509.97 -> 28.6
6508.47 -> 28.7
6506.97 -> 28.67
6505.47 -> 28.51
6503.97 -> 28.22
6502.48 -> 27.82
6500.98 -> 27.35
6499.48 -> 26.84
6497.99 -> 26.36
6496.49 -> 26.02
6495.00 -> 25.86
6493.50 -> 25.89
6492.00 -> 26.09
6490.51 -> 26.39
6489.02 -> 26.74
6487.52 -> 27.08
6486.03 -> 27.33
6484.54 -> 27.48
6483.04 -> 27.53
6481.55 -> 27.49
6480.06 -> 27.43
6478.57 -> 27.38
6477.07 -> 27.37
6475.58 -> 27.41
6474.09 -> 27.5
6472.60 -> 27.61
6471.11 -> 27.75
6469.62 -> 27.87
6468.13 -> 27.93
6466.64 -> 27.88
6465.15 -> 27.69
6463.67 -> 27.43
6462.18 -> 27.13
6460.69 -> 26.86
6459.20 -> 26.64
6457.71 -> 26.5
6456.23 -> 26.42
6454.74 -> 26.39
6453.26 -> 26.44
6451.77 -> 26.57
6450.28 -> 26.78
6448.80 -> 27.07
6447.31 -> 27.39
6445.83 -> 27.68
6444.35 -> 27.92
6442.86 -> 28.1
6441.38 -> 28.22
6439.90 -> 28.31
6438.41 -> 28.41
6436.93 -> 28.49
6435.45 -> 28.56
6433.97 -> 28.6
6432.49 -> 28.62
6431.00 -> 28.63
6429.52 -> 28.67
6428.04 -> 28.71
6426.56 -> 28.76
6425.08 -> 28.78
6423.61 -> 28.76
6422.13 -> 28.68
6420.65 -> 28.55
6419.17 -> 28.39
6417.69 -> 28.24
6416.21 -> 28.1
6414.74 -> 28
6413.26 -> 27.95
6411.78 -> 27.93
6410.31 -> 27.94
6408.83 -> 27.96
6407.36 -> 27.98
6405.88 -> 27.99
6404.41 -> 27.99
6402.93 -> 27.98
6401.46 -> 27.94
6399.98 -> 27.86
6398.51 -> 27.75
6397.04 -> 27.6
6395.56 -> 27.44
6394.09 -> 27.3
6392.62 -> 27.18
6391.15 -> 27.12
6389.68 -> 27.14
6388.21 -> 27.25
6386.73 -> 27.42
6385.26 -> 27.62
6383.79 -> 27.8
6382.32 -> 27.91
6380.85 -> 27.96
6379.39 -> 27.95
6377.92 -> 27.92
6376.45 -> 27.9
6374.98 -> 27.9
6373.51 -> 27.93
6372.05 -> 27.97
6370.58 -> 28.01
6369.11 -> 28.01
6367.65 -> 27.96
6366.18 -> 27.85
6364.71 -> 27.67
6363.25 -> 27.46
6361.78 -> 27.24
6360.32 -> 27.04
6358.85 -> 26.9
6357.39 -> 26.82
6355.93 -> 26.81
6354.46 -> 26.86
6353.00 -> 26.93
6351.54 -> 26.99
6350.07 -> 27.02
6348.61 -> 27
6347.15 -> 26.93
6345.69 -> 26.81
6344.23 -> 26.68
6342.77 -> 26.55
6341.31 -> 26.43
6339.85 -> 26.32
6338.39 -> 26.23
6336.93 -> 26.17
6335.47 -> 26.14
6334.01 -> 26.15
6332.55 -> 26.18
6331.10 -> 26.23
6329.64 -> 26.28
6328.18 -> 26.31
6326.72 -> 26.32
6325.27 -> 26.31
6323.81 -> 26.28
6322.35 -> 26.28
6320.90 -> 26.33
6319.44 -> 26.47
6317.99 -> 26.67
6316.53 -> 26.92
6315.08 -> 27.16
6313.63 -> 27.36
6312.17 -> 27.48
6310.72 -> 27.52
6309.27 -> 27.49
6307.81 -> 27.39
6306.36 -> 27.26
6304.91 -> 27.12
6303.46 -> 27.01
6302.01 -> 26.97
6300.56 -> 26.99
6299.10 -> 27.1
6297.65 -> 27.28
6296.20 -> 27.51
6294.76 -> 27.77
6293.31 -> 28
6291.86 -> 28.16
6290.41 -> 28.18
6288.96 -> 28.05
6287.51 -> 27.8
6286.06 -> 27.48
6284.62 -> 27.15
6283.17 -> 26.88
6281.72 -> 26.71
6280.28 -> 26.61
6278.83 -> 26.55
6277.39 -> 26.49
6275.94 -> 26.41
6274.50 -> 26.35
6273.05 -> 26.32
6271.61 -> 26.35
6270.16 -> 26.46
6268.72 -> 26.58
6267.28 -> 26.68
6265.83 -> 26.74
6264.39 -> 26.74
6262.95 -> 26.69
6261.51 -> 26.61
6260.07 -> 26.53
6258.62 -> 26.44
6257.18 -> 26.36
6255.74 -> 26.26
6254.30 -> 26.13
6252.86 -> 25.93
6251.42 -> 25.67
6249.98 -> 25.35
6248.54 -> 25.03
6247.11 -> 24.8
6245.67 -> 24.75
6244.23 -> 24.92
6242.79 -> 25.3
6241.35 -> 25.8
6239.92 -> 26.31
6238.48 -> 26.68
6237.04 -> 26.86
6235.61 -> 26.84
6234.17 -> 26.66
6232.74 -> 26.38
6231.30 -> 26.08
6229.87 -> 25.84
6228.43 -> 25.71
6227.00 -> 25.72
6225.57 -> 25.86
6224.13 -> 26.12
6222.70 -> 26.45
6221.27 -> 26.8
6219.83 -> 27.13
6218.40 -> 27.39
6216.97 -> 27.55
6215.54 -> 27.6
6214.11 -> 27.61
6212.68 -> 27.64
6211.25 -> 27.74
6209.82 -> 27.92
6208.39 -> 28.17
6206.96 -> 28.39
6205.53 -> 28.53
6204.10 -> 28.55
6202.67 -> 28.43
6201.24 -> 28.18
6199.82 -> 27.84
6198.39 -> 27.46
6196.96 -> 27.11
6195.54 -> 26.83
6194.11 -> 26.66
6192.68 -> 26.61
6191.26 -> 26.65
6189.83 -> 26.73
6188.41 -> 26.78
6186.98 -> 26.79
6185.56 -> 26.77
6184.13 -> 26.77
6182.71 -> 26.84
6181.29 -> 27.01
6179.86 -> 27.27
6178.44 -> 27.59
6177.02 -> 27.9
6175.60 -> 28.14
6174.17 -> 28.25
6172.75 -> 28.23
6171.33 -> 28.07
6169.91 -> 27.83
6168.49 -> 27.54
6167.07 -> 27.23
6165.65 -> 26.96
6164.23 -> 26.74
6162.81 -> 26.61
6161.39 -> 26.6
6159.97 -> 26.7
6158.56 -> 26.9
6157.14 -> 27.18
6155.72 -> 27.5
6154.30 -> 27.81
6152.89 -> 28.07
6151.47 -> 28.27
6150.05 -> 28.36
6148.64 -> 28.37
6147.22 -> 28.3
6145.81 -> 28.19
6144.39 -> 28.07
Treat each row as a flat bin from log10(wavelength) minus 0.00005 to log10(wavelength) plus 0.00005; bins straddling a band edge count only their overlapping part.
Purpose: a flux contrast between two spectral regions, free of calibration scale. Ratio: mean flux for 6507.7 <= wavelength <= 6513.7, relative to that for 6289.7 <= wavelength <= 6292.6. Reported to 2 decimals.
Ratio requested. 1.01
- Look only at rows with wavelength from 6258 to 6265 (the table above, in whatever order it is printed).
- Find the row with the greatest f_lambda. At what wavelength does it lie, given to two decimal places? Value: 6264.39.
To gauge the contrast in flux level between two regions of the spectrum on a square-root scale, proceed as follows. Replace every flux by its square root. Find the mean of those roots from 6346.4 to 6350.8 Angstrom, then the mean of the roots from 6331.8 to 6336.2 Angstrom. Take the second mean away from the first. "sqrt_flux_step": 0.08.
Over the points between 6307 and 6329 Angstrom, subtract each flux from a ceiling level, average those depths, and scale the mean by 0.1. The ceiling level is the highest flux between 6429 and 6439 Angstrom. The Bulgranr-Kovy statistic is 0.19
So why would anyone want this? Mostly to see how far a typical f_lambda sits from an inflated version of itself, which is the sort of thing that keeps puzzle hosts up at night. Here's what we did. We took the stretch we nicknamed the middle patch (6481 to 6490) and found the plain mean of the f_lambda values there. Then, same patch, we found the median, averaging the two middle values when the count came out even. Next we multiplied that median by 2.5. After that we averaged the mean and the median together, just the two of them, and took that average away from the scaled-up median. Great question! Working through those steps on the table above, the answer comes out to 41.2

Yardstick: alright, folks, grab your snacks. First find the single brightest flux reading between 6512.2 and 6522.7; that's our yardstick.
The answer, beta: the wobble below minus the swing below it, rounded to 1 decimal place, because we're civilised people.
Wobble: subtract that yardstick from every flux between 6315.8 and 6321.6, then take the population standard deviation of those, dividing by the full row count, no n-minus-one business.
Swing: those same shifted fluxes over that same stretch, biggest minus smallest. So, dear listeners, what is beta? -0.4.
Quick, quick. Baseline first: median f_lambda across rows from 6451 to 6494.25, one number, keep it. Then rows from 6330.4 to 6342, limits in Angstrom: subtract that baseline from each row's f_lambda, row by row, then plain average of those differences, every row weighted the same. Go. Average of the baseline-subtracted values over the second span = -1.1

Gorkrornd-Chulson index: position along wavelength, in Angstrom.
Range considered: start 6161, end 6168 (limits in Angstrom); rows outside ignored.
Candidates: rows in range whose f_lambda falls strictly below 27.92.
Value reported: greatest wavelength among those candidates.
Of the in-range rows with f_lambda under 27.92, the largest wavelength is 6167.07 Angstrom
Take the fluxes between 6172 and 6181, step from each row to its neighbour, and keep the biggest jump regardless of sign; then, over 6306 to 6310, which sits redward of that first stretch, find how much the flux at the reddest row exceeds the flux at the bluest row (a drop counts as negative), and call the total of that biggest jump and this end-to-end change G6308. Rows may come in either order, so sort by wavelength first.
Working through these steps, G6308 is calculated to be 0.55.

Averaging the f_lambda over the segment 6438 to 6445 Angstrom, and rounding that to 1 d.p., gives 28.2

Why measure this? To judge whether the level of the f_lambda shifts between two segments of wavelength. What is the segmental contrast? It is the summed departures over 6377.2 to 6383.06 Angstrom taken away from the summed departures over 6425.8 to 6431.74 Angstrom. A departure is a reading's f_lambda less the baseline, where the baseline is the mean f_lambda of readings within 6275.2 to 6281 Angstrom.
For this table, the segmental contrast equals 3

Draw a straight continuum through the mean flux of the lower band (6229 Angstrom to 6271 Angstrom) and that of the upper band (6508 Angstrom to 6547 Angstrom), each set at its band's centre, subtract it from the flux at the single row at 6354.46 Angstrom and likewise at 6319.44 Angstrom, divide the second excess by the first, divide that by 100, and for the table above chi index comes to 0.016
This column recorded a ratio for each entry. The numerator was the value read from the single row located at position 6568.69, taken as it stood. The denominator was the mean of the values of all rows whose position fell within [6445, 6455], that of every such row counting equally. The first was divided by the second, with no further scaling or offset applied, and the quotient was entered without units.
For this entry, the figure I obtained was 1.00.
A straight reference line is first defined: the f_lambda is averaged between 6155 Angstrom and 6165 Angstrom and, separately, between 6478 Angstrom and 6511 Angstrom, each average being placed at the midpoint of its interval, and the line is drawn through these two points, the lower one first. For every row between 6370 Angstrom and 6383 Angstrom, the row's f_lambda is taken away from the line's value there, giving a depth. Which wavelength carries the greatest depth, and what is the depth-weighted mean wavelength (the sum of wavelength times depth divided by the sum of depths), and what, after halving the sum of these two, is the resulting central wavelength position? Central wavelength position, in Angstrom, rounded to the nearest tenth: 6376.4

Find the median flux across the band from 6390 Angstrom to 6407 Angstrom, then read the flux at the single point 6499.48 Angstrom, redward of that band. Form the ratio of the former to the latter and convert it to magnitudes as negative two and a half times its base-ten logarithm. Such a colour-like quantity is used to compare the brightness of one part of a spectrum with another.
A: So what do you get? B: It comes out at -0.036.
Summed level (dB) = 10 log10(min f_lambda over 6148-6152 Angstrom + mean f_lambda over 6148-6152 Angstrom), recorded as 17.53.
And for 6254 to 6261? 17.20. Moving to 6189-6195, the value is 17.27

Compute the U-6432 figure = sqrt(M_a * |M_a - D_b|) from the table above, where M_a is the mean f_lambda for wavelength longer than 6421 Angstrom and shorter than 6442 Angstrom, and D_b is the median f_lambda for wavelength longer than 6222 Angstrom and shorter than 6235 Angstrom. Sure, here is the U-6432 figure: 8.5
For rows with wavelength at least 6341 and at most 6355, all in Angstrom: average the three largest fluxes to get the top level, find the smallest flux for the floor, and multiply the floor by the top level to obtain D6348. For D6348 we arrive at 714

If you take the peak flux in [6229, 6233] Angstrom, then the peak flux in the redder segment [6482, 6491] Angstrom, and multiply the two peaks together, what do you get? 726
